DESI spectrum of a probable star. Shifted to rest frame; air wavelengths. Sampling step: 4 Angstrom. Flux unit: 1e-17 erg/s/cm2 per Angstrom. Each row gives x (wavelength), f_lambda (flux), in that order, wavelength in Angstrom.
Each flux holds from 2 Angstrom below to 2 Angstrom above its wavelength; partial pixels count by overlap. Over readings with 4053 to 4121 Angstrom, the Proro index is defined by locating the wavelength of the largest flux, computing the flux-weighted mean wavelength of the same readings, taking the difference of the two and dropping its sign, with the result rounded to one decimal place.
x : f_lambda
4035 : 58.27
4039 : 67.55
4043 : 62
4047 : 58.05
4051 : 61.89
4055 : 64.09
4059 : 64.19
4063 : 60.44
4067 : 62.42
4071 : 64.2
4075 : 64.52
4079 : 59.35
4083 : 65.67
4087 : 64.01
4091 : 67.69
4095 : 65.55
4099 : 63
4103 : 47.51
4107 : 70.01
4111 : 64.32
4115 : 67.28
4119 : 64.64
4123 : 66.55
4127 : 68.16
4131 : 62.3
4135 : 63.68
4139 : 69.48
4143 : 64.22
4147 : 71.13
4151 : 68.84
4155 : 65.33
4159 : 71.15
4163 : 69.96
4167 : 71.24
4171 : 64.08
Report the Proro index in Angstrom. 19.9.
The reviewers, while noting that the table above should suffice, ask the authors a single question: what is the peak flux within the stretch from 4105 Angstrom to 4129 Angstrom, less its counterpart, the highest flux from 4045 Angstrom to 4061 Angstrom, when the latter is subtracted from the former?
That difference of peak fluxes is 5.8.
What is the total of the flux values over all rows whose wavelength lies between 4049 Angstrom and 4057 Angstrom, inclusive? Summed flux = 126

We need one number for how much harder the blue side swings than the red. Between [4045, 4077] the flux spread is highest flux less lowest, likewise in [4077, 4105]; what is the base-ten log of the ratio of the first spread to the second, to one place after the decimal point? -0.5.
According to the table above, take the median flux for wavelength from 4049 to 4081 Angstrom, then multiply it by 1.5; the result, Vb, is 95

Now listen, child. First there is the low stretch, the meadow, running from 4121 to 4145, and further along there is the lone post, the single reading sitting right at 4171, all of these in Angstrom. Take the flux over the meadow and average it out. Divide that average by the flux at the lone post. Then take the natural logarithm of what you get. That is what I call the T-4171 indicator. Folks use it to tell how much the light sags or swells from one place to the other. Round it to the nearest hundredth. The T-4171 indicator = 0.03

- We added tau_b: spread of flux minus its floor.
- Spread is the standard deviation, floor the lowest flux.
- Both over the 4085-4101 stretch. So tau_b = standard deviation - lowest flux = -61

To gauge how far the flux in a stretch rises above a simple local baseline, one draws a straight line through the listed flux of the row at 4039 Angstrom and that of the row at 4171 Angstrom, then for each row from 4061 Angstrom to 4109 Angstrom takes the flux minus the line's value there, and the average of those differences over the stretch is -3.5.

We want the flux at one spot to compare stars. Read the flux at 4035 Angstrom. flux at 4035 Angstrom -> 58.27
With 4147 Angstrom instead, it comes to 71.13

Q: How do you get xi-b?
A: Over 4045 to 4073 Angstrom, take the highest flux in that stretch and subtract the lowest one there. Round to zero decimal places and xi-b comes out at 6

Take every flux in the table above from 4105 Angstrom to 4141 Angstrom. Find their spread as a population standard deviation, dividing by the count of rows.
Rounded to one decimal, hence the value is 2.5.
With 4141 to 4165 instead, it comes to 2.7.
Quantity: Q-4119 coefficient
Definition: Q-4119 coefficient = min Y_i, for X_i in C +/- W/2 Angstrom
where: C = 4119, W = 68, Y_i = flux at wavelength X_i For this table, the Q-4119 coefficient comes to 47.51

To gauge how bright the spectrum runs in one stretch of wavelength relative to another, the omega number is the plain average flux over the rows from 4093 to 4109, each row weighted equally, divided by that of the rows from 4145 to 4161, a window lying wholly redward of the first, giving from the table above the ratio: 0.89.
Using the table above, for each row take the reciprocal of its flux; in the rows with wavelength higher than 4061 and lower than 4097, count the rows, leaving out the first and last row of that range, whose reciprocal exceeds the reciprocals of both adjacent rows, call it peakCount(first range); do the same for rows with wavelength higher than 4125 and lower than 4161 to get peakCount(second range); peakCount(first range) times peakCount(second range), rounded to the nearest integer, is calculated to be 6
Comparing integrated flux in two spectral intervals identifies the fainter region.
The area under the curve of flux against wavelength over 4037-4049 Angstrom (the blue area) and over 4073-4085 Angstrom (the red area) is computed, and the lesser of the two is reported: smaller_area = 750.4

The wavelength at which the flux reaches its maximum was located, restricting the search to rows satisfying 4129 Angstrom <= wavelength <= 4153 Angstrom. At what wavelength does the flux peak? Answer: 4147 Angstrom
